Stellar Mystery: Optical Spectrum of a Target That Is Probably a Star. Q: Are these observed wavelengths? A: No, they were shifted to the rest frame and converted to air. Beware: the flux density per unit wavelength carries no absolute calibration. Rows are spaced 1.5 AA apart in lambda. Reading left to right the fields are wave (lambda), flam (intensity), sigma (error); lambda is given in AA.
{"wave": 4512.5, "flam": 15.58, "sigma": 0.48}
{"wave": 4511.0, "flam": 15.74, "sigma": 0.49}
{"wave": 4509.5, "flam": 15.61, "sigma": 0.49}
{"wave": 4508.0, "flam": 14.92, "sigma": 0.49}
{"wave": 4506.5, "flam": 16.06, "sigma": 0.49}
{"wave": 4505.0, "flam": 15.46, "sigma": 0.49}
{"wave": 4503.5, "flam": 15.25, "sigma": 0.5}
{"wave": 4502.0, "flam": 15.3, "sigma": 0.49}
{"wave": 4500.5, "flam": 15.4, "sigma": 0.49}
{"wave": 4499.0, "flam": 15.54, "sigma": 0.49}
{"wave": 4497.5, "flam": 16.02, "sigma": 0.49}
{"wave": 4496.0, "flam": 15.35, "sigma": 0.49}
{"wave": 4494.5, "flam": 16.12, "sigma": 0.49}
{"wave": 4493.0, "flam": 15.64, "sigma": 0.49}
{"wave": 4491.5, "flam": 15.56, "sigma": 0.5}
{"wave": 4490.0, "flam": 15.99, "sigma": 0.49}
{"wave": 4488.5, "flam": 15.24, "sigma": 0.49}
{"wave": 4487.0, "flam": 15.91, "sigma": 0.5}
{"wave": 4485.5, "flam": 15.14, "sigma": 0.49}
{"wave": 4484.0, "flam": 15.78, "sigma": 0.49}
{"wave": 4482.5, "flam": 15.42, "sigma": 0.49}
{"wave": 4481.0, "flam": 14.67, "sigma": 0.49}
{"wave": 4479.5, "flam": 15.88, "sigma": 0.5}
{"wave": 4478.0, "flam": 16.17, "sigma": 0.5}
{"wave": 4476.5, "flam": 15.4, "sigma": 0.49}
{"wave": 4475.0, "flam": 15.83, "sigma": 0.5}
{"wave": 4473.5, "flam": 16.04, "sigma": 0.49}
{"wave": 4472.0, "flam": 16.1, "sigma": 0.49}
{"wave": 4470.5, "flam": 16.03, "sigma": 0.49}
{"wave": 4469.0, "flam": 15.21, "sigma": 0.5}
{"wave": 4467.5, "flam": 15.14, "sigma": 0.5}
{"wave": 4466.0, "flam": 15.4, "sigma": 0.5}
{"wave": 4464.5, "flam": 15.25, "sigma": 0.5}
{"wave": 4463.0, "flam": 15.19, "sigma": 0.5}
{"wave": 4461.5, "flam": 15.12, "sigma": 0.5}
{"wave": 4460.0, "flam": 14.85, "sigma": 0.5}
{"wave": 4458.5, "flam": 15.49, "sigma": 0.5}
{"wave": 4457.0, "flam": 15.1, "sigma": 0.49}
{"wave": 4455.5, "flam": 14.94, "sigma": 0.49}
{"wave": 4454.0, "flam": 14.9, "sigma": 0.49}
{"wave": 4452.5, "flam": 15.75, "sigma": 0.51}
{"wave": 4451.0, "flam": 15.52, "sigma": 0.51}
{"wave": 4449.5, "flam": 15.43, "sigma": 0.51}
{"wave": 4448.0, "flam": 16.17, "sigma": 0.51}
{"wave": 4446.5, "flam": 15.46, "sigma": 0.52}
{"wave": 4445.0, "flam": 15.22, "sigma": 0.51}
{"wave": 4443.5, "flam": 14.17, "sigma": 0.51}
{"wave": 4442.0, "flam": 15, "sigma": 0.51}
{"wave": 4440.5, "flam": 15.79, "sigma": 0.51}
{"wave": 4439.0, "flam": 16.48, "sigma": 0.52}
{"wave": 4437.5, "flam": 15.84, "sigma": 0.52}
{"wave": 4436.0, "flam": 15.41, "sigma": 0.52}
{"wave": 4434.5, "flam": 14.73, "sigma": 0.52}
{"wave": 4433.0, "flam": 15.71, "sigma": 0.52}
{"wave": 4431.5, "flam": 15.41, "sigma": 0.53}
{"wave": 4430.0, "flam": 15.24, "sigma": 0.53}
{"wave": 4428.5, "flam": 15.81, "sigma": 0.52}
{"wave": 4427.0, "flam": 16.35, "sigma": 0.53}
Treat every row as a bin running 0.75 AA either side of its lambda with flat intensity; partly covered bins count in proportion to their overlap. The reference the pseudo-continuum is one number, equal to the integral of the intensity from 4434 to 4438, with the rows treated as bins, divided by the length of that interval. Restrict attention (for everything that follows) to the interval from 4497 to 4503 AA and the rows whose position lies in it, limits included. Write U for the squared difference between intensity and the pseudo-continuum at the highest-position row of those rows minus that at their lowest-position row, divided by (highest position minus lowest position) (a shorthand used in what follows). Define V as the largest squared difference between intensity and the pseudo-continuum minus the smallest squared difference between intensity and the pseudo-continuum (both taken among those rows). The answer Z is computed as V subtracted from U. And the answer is -0.58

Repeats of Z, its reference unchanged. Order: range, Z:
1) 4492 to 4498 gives -0.54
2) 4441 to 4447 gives -1.36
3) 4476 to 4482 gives -0.60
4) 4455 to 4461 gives -0.19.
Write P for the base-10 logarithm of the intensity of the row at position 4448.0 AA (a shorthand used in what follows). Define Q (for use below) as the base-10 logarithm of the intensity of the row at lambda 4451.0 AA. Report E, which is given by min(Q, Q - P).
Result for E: -0.018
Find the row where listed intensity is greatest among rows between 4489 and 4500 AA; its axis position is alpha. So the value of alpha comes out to 4494.5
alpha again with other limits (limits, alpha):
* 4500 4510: 4506.5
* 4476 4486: 4478.0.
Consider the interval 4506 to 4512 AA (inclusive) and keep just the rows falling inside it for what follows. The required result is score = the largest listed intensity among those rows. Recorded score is 16.06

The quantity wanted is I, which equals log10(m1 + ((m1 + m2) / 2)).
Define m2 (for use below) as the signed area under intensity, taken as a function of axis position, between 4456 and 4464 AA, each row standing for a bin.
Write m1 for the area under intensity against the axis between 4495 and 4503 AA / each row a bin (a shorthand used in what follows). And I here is 2.39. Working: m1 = 124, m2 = 121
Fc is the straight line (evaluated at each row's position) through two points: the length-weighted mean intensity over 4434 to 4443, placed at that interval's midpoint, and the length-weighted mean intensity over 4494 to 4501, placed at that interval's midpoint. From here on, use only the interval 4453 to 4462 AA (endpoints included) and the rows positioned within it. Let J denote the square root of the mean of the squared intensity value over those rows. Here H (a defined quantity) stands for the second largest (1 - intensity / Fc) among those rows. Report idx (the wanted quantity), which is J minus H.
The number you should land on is 15.03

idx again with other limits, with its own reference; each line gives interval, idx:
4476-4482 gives 15.53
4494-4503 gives 15.60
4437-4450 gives 15.49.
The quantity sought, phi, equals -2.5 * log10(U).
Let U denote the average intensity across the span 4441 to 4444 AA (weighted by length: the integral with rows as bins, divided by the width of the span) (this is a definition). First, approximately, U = 14.7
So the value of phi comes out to -2.92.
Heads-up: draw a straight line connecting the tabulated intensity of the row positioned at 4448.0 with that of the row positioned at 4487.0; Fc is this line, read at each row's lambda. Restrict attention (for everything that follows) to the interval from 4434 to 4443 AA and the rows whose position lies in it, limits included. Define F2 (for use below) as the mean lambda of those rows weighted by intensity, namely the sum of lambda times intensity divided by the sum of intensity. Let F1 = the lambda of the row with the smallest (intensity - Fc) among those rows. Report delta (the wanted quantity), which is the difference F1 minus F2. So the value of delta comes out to -3.8 AA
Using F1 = 4434.5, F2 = 4438.3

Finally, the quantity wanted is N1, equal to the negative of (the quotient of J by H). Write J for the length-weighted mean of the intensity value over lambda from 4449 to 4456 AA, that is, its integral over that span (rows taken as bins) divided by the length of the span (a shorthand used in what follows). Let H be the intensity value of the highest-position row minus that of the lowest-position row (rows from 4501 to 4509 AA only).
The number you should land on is 40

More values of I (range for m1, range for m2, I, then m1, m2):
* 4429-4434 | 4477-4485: 2.25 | 77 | 125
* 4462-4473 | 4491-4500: 2.51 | 170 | 141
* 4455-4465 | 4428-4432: 2.41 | 151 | 62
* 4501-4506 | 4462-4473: 2.30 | 77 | 170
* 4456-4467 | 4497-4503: 2.47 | 167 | 93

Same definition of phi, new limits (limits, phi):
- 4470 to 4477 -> -3.00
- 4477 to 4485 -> -2.98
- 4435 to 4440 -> -3.00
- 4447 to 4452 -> -2.99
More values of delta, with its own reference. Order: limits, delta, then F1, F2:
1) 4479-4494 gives -5.3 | 4481.0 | 4486.3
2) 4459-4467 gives -3.0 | 4460.0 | 4463.0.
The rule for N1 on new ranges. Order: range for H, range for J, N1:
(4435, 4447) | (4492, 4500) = -314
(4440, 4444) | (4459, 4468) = 9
